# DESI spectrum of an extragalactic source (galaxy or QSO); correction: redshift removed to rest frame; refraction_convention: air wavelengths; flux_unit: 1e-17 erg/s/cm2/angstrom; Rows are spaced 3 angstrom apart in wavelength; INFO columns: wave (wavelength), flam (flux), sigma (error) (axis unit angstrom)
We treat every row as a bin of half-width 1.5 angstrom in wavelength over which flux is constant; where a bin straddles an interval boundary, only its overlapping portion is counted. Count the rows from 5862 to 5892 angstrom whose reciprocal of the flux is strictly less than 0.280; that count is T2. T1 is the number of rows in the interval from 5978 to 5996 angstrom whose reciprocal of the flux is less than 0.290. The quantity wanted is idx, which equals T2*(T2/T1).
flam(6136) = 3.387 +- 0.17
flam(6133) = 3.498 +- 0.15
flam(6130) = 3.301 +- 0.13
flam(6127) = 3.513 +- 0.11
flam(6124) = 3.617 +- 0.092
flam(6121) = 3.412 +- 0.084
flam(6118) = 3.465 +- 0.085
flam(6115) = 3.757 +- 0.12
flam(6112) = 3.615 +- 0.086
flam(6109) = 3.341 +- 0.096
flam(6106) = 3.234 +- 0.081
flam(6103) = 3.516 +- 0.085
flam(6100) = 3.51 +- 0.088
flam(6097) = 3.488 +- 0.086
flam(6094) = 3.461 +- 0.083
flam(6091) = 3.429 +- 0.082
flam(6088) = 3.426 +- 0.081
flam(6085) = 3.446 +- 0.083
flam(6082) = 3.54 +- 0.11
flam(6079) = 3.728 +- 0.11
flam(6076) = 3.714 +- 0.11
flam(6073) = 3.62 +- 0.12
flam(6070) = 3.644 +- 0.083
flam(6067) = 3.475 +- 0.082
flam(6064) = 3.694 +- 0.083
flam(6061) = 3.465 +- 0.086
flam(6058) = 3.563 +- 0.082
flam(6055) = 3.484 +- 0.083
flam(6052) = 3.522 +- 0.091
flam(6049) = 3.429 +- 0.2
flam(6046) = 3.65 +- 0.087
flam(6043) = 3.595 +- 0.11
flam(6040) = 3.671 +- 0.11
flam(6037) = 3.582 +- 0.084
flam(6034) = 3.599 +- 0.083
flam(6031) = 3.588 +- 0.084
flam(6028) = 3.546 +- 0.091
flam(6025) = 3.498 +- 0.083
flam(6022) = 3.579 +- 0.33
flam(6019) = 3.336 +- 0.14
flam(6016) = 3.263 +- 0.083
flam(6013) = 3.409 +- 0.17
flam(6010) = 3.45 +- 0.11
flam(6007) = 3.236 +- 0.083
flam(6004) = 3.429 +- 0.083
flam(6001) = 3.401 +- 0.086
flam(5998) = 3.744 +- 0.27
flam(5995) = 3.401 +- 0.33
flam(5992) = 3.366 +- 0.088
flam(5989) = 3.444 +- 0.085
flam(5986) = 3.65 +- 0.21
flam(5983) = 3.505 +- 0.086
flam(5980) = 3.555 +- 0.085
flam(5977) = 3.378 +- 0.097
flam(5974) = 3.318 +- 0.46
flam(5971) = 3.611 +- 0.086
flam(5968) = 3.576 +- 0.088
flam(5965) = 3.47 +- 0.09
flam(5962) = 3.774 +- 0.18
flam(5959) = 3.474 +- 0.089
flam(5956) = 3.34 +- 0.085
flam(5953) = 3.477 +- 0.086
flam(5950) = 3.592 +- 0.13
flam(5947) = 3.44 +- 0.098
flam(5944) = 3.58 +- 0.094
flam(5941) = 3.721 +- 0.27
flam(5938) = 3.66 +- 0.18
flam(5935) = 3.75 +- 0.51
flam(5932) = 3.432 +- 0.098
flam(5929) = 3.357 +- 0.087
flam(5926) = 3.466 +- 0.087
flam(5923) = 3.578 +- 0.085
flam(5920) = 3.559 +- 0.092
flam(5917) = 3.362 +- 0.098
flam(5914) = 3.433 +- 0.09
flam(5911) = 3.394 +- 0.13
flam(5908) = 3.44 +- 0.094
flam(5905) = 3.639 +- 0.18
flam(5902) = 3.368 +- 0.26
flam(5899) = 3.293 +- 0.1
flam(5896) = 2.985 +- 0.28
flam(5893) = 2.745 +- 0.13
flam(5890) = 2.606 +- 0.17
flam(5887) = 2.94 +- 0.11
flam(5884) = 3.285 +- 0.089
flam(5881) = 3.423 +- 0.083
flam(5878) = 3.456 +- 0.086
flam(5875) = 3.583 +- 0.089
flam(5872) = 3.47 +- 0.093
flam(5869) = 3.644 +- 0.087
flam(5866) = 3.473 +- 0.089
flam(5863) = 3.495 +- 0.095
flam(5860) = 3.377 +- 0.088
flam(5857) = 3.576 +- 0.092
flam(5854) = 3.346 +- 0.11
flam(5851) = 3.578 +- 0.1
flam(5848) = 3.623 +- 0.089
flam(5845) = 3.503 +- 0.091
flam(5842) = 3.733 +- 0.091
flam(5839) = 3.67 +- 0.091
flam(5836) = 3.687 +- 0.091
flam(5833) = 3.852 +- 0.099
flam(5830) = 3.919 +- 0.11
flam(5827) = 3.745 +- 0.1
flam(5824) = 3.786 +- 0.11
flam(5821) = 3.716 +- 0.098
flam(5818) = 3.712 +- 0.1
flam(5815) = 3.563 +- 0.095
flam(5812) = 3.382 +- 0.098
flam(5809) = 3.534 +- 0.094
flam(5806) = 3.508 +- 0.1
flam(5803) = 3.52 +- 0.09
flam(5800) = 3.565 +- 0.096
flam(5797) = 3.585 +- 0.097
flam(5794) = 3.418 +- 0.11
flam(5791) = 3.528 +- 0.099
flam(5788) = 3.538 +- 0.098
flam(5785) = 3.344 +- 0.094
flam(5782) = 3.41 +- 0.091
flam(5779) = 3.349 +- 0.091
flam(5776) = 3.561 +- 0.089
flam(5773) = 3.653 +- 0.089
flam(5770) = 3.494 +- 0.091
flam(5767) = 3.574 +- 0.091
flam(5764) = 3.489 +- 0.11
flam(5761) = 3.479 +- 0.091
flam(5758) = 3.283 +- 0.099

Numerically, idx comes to 1.3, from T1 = 3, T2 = 2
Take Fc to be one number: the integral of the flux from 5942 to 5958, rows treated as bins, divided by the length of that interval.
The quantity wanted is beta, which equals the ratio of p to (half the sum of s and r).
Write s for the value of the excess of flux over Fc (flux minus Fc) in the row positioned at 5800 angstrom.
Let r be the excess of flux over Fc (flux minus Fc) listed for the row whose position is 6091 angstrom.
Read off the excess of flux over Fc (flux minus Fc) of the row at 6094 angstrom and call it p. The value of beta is -8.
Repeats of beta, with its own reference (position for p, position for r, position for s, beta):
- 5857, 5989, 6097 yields -3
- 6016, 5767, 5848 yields -2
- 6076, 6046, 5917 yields 17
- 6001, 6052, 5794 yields 4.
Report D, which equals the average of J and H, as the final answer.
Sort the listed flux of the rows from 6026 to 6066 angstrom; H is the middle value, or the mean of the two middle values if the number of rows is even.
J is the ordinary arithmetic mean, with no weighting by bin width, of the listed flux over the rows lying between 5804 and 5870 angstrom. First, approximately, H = 3.58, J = 3.61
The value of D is 3.596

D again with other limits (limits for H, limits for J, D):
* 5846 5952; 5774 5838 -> 3.519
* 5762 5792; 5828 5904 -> 3.468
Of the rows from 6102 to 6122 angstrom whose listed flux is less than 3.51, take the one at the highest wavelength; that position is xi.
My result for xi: 6121 angstrom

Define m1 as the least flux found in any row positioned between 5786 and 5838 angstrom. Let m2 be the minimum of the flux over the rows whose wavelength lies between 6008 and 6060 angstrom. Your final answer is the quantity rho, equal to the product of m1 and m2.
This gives 11.0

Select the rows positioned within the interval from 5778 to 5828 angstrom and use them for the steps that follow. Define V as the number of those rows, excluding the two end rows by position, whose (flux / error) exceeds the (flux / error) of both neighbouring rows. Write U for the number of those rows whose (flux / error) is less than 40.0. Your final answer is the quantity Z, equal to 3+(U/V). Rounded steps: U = 17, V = 6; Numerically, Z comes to 5.8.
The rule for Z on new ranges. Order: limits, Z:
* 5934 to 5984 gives 5.4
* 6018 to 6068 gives 4.4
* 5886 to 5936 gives 6.2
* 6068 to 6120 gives 5.0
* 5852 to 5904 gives 5.2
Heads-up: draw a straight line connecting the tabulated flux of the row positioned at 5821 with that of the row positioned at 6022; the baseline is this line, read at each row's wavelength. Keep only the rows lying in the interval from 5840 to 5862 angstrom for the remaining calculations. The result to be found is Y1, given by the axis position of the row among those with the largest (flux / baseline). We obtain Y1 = 5842 angstrom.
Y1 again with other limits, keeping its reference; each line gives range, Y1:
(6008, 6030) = 6022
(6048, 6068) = 6064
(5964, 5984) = 5971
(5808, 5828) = 5824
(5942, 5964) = 5962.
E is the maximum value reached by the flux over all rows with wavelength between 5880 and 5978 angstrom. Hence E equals 3.774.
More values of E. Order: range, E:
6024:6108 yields 3.728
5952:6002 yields 3.774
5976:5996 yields 3.65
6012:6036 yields 3.599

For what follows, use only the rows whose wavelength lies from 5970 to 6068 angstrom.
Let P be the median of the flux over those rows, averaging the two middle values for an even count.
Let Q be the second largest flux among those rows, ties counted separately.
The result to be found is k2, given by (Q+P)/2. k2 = 3.596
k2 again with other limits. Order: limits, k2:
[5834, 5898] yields 3.580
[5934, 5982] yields 3.658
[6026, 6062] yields 3.611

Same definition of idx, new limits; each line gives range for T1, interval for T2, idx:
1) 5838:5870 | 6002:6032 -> 0.4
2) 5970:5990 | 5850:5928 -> 9.0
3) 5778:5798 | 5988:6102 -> 56.3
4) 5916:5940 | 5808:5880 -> 39.2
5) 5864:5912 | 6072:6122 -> 4.2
